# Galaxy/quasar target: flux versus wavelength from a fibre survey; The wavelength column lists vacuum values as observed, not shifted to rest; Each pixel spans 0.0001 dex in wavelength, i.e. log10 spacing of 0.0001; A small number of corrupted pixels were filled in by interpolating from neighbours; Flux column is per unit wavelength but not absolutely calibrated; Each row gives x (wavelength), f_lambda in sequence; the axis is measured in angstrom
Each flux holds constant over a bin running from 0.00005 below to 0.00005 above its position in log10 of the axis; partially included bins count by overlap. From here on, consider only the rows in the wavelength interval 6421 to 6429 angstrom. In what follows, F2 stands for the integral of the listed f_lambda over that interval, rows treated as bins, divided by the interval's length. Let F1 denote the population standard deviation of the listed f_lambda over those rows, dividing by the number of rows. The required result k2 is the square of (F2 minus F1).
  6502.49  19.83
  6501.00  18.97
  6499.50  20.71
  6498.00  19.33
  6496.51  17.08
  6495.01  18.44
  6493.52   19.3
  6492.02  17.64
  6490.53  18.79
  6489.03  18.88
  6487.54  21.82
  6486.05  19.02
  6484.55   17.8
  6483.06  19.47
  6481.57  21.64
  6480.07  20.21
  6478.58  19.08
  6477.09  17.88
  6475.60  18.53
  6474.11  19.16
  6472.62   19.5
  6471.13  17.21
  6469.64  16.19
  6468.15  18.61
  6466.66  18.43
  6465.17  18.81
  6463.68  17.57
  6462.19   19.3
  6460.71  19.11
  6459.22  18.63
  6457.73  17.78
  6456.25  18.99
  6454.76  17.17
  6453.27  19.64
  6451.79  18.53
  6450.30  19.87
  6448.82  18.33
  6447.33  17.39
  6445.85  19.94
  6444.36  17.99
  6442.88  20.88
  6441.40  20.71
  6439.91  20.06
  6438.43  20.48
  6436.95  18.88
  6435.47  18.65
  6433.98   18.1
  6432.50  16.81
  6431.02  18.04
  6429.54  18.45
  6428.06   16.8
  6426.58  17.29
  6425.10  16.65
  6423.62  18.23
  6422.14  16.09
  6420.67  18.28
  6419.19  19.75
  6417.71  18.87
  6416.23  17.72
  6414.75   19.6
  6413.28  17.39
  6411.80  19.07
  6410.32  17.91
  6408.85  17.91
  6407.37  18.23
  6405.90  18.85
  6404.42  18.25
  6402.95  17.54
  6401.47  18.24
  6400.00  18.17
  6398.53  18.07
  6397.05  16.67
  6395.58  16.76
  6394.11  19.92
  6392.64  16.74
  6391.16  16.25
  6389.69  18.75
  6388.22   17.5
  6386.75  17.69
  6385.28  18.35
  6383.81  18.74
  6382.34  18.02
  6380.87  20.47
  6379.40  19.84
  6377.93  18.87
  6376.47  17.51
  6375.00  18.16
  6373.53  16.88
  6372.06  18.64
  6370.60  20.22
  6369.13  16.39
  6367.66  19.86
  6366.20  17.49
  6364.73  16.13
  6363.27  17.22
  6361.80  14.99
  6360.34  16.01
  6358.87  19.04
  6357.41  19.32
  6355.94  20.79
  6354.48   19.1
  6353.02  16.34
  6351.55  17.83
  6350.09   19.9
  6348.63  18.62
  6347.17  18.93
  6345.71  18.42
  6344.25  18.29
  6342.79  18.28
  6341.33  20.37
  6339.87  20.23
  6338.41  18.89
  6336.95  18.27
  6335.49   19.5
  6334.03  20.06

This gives 269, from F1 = 0.7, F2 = 17.1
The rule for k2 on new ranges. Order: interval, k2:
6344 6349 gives 337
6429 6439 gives 304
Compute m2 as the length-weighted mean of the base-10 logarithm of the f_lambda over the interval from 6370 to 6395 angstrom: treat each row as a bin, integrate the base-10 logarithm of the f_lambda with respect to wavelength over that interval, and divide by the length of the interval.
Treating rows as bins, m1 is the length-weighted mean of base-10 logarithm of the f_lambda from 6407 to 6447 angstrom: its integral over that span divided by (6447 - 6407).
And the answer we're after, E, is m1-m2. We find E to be 0.002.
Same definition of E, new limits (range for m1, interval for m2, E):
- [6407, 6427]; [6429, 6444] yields -0.023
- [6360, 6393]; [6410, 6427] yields -0.005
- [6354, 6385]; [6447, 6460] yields -0.007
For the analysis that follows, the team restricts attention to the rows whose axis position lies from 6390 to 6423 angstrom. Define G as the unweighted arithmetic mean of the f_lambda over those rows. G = 18.0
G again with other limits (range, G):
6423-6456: 18.6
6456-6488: 18.9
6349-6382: 18.2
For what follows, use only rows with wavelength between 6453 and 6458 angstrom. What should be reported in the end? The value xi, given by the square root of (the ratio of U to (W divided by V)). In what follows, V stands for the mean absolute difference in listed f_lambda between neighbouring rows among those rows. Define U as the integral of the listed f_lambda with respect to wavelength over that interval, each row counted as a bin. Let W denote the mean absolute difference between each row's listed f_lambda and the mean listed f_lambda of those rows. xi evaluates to 13.5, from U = 92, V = 1.8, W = 0.92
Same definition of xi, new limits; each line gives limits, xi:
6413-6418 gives 13.9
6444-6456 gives 20.5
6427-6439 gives 16.1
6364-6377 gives 20.3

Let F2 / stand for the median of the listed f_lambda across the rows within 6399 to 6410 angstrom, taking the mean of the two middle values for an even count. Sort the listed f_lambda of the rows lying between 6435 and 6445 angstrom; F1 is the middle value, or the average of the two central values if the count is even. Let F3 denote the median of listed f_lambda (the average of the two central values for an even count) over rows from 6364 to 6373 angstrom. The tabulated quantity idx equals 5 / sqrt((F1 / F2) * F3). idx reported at 1.12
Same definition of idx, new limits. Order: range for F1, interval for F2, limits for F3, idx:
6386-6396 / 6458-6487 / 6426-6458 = 1.21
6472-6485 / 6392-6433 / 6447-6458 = 1.13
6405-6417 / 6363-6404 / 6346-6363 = 1.15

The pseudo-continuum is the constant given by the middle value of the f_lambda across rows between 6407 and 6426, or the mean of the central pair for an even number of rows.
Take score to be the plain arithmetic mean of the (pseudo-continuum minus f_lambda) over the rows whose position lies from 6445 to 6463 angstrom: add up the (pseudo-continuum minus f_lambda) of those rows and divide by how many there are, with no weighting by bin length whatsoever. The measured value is -0.5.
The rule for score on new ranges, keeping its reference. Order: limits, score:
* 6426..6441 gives -0.1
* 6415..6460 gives -0.3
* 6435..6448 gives -1.2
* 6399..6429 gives 0.2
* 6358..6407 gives 0.3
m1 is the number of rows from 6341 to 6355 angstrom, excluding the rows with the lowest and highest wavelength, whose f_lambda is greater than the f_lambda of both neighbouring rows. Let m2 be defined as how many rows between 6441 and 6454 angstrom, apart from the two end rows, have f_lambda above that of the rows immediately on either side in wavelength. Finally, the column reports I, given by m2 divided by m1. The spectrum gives 1.5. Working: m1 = 2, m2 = 3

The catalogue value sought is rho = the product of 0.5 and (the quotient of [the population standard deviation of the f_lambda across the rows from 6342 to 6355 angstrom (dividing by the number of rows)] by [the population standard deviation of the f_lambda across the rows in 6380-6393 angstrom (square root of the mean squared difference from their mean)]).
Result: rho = 0.39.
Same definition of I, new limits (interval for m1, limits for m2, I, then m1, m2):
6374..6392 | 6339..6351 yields 0.7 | 3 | 2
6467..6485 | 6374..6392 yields 1.5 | 2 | 3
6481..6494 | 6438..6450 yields 2.0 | 1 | 2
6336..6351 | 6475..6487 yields 0.5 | 2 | 1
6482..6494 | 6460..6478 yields 4.0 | 1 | 4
